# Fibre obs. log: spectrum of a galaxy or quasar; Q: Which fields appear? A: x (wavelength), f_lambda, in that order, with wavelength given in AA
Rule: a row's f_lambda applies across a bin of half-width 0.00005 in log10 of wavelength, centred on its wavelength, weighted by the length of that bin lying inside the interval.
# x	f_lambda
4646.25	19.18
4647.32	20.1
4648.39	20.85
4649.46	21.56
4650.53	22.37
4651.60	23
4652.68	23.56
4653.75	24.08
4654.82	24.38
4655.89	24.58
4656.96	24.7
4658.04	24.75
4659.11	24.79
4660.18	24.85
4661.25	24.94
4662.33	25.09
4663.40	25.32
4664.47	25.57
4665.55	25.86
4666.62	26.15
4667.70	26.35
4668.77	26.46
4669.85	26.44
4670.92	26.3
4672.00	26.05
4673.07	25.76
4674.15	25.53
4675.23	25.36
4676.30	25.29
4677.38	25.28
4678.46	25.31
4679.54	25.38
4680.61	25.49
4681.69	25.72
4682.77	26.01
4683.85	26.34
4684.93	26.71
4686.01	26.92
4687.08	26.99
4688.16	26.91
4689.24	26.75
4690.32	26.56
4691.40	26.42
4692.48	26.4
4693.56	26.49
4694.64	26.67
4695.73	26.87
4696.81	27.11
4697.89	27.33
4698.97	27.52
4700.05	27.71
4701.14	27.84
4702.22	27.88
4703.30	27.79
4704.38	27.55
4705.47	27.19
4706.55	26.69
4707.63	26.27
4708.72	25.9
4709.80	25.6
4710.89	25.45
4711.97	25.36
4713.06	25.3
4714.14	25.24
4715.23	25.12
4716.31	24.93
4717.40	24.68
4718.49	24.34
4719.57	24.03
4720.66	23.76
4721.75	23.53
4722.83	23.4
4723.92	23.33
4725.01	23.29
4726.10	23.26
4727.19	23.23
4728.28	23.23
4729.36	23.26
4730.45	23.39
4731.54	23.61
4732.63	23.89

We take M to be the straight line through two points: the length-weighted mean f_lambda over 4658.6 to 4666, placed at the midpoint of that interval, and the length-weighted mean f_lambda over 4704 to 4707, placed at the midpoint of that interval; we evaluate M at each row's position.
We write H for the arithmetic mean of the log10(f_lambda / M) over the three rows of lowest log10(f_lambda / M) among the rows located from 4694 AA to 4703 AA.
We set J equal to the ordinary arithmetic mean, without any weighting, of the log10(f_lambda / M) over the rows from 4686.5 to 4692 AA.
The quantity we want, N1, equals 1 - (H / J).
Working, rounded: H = 0.003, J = 0.005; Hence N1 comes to 0.4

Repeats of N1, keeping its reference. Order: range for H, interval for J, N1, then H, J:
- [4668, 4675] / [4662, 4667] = 0.7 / 0.002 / 0.005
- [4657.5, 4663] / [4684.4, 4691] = 1.6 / -0.005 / 0.008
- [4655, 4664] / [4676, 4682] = 0.4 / -0.005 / -0.009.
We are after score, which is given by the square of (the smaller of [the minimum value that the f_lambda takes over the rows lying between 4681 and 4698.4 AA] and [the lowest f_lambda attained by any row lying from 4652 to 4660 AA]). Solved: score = 555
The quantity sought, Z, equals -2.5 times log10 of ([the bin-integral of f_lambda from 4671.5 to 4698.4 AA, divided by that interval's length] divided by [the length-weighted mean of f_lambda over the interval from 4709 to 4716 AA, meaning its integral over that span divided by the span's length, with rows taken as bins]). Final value -0.04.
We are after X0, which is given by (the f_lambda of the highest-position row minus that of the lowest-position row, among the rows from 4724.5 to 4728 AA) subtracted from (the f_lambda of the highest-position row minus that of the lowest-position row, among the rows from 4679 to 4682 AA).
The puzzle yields 0.40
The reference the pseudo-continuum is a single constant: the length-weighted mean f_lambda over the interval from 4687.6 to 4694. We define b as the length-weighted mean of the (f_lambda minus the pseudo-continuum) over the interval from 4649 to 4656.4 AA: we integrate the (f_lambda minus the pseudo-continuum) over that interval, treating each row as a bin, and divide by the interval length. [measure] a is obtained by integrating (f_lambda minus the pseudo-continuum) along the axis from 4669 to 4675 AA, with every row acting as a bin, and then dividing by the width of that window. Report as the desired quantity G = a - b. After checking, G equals 2.6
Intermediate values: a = -0.6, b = -3.2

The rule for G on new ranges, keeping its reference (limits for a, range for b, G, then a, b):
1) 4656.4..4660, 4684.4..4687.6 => -2.1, -1.8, 0.3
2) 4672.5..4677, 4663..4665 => 0.0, -1.1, -1.1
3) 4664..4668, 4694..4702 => -1.3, -0.6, 0.7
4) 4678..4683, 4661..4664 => 0.4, -1.0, -1.4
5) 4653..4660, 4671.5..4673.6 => -1.4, -2.1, -0.7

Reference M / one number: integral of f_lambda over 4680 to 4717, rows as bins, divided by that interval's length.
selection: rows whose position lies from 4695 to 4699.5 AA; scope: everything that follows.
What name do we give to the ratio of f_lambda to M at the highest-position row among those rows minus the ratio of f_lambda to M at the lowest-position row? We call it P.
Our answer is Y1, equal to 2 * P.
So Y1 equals 0.05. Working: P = 0.02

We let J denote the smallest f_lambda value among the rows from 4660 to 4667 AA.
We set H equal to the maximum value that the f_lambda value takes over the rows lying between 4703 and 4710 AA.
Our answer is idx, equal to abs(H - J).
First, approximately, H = 27.79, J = 24.85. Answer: 2.9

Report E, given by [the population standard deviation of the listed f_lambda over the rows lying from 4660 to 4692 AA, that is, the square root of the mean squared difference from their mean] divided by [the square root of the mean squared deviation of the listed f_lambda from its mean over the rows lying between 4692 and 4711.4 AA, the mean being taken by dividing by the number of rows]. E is 0.83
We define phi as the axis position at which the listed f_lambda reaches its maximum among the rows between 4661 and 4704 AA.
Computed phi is 4702.22 AA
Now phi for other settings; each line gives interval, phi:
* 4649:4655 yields 4654.82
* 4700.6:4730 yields 4702.22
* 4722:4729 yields 4722.83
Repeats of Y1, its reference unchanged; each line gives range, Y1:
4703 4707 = -0.08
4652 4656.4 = 0.08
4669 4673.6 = -0.05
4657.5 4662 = 0.01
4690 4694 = -0.01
